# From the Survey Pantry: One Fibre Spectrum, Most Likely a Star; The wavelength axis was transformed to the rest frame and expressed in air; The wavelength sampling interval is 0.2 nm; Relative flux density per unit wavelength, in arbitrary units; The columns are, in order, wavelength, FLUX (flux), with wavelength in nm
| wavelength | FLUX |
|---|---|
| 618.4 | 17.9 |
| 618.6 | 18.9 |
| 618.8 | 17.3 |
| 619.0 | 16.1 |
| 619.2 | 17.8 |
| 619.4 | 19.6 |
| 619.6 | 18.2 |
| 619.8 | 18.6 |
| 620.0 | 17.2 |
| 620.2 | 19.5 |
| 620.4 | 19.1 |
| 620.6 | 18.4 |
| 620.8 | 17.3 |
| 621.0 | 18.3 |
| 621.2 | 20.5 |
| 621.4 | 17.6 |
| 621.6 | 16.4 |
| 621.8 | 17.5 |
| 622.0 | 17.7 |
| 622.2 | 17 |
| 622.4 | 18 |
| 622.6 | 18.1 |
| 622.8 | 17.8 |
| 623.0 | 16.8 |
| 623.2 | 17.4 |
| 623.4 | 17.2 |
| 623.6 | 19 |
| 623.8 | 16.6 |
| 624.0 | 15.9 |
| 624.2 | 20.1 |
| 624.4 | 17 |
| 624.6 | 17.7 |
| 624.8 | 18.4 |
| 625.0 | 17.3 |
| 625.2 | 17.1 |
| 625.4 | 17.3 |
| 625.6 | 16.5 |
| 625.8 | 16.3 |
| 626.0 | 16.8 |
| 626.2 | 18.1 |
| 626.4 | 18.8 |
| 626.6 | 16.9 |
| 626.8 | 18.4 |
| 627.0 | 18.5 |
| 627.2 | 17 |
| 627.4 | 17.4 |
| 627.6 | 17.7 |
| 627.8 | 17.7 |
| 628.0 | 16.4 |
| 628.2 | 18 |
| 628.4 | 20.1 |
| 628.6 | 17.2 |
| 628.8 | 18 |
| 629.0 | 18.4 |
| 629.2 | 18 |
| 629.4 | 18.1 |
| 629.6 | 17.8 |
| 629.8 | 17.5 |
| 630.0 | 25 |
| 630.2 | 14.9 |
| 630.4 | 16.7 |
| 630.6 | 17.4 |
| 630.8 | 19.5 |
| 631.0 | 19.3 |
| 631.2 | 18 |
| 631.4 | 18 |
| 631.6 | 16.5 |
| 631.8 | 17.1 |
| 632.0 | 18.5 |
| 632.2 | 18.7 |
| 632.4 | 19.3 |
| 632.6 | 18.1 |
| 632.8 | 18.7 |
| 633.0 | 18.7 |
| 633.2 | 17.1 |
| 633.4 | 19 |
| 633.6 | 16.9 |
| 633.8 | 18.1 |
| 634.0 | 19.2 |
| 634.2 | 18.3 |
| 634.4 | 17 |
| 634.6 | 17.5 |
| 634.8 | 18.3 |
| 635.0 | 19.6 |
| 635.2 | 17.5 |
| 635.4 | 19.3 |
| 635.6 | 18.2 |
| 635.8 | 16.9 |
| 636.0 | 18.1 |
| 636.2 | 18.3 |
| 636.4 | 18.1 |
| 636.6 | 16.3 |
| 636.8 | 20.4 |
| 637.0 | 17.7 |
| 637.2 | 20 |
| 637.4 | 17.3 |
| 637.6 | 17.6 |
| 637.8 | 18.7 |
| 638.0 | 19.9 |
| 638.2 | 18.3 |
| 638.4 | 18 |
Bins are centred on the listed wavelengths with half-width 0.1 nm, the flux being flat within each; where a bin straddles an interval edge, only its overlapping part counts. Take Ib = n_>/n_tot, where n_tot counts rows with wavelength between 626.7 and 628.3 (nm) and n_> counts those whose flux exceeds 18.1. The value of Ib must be 0.25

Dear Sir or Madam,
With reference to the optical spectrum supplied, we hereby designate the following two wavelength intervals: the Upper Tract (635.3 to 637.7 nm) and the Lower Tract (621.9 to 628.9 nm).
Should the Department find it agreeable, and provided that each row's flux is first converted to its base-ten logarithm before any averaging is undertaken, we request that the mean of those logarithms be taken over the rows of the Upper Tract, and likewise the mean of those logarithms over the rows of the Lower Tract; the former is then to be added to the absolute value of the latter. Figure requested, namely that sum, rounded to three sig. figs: 2.50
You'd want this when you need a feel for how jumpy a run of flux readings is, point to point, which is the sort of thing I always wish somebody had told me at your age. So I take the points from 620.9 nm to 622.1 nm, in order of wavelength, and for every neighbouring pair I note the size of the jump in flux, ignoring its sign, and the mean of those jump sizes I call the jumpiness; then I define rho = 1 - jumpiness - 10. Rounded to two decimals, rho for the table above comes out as -10.52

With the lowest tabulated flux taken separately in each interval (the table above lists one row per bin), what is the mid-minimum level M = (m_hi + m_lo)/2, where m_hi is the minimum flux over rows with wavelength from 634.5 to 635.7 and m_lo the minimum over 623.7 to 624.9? 16.7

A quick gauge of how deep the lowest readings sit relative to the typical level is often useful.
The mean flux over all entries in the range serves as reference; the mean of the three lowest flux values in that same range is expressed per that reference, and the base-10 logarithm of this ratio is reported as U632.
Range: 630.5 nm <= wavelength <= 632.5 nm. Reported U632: -0.0303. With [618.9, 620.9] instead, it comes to -0.0326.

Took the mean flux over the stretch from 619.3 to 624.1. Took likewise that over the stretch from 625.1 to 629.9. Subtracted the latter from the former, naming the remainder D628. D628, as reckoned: 0.24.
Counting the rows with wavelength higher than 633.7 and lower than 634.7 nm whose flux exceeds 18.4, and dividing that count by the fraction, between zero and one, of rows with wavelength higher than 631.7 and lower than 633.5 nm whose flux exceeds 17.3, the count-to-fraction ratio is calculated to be 1.3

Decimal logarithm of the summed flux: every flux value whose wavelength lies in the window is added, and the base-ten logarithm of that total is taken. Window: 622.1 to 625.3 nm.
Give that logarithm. 2.45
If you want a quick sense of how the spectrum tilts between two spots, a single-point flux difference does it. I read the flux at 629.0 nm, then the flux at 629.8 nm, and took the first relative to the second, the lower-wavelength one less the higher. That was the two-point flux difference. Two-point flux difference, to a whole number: 1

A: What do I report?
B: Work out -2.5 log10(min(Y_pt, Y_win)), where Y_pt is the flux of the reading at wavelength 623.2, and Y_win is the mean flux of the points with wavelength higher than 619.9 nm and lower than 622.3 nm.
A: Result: -3.10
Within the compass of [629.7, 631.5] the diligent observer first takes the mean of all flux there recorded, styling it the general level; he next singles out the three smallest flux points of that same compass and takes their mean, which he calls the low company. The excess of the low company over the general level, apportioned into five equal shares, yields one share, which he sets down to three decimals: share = -0.429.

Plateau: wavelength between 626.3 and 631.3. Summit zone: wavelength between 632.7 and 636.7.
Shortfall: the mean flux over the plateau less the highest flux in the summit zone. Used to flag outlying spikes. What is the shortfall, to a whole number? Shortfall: -1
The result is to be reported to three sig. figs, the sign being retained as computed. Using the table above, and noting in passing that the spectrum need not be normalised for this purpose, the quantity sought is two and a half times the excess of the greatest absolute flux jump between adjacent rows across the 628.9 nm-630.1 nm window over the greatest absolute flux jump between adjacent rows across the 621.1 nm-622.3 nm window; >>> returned 11.5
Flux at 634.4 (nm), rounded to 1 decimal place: 17.0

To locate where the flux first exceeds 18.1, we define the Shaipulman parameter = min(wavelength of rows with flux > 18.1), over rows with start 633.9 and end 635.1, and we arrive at 634.0 nm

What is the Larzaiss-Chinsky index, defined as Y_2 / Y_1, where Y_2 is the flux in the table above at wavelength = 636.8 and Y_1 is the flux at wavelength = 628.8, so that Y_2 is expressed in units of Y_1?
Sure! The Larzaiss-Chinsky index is 1.13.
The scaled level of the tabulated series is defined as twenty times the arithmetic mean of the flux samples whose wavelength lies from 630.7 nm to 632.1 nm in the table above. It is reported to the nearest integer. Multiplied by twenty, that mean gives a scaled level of 363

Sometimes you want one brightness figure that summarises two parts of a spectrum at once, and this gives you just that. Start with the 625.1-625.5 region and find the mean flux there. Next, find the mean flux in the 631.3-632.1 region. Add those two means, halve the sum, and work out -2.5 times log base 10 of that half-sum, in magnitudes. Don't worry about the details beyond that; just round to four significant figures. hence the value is -3.099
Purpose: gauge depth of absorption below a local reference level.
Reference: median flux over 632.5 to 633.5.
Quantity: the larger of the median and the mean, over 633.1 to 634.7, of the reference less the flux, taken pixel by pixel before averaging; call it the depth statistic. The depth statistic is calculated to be 0.90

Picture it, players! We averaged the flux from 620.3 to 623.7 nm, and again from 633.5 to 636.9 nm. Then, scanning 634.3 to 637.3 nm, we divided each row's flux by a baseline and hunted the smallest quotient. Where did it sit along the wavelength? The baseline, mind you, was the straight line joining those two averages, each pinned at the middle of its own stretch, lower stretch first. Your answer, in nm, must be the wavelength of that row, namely 636.6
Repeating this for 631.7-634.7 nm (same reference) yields 633.6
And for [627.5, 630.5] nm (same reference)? 630.2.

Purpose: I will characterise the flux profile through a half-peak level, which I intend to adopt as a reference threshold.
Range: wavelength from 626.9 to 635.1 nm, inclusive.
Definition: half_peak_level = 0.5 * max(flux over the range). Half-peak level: 12.5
